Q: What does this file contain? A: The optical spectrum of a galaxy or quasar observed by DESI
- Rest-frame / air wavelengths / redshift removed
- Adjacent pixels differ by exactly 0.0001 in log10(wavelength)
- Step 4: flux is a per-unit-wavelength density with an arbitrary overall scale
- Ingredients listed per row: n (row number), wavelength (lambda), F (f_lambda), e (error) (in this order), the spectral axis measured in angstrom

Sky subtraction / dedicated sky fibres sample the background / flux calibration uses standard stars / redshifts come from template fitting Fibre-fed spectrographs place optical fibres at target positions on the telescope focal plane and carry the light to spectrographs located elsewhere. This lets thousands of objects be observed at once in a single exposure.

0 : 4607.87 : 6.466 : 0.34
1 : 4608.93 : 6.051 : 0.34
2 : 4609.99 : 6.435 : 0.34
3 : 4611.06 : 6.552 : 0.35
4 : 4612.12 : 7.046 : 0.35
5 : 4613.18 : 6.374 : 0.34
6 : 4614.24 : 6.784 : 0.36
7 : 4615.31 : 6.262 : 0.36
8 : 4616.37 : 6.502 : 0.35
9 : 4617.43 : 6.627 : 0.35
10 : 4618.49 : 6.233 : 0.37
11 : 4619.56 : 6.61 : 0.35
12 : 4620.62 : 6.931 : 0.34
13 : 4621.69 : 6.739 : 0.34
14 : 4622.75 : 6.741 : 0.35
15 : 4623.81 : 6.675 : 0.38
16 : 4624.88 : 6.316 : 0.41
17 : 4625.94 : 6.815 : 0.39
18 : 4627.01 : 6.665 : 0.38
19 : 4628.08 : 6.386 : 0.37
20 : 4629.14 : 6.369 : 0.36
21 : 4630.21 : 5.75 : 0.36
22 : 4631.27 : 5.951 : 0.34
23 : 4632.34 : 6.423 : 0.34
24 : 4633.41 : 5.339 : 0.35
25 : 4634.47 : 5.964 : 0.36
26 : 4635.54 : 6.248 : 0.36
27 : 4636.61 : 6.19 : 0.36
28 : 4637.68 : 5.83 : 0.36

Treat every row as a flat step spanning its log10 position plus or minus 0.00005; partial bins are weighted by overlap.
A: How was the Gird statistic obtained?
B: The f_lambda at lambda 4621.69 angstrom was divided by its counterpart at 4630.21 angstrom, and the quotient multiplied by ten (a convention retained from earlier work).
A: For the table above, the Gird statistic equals 11.7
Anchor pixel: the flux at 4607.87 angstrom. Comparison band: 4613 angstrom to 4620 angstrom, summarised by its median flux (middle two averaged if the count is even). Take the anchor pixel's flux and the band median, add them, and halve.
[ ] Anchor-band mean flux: 6.48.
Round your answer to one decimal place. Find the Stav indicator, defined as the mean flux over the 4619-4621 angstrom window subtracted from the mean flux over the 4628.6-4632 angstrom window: -0.7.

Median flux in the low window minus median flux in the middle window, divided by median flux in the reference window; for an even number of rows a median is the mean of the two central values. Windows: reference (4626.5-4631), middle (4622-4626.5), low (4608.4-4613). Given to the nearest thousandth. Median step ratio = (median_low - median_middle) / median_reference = -0.034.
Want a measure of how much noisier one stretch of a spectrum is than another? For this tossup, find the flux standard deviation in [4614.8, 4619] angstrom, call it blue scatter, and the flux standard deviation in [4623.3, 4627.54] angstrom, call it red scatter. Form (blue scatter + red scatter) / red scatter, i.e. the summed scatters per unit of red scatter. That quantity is 1.90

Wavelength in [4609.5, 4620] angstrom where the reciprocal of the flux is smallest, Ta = 4612.12 angstrom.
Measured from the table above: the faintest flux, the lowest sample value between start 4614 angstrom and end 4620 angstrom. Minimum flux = 6.233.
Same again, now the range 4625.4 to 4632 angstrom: 5.75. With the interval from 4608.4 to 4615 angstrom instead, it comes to 6.051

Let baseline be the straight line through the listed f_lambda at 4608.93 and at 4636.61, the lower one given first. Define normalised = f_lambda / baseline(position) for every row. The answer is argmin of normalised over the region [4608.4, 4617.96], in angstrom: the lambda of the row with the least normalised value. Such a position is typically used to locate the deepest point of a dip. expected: 4608.93 angstrom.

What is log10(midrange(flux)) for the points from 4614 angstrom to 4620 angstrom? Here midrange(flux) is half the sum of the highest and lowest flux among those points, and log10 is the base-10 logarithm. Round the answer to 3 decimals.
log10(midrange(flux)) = 0.813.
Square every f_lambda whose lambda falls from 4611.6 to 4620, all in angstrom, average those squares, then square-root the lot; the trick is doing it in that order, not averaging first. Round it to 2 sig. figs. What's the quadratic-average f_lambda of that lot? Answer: 6.6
